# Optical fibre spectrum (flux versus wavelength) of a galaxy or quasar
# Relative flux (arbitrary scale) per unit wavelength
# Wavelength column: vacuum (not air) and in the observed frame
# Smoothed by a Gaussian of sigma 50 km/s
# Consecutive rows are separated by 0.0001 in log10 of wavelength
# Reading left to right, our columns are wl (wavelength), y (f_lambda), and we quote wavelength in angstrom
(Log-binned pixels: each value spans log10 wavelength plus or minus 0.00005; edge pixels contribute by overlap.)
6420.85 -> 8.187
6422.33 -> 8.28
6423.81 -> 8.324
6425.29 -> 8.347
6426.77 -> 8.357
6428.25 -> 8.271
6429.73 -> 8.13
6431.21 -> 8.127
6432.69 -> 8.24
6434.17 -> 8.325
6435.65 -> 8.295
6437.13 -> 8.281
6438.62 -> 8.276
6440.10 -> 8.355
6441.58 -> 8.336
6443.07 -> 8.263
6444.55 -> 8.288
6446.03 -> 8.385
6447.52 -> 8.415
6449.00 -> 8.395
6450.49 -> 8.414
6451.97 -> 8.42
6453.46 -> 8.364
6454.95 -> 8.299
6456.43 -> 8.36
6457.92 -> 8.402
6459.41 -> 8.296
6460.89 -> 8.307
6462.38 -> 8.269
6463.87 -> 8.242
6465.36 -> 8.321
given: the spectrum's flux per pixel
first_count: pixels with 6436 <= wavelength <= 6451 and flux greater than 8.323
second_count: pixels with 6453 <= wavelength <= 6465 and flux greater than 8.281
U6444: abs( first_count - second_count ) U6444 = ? 0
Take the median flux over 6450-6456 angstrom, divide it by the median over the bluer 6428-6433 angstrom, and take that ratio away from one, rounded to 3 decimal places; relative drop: -0.025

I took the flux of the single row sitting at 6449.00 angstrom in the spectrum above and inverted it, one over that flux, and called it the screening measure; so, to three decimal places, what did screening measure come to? 0.119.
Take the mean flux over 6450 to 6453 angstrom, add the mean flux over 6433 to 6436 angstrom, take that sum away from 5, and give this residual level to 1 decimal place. -11.7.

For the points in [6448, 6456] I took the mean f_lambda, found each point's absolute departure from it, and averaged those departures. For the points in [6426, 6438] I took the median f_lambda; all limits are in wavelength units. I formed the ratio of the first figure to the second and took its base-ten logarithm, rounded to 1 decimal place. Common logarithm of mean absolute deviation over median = -2.3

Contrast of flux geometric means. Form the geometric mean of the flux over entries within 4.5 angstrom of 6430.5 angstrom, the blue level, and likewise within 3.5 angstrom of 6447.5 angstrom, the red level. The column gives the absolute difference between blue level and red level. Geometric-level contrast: 0.14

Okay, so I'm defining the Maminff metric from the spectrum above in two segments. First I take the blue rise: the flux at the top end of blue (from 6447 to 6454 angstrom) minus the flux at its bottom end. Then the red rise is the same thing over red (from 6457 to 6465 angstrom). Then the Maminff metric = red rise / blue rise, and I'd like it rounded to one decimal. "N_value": 3.1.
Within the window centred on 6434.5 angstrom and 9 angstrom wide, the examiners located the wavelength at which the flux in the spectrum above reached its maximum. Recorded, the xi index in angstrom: 6434.17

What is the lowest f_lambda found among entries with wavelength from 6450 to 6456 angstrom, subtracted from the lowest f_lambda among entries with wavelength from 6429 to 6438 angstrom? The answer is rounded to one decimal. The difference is -0.2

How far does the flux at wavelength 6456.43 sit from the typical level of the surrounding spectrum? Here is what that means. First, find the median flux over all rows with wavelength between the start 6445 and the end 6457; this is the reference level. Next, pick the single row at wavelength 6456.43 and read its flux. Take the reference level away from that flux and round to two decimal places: -0.03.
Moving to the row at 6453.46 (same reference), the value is -0.03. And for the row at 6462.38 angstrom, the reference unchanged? -0.12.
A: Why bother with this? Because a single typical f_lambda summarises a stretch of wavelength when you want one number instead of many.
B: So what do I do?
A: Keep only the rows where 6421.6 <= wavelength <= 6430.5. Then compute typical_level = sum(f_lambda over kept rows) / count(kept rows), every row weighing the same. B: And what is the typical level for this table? 8.28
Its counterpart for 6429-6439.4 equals 8.24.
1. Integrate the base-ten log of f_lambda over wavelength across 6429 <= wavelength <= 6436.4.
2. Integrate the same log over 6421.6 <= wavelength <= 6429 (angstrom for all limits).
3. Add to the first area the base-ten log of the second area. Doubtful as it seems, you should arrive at 7.61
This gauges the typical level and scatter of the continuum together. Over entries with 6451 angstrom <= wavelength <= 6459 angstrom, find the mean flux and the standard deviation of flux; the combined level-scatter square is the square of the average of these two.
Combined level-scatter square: 17.7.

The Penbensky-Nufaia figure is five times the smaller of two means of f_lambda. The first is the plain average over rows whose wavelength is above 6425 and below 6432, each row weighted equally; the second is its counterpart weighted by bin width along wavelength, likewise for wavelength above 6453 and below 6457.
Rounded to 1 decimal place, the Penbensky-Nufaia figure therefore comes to 41.2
